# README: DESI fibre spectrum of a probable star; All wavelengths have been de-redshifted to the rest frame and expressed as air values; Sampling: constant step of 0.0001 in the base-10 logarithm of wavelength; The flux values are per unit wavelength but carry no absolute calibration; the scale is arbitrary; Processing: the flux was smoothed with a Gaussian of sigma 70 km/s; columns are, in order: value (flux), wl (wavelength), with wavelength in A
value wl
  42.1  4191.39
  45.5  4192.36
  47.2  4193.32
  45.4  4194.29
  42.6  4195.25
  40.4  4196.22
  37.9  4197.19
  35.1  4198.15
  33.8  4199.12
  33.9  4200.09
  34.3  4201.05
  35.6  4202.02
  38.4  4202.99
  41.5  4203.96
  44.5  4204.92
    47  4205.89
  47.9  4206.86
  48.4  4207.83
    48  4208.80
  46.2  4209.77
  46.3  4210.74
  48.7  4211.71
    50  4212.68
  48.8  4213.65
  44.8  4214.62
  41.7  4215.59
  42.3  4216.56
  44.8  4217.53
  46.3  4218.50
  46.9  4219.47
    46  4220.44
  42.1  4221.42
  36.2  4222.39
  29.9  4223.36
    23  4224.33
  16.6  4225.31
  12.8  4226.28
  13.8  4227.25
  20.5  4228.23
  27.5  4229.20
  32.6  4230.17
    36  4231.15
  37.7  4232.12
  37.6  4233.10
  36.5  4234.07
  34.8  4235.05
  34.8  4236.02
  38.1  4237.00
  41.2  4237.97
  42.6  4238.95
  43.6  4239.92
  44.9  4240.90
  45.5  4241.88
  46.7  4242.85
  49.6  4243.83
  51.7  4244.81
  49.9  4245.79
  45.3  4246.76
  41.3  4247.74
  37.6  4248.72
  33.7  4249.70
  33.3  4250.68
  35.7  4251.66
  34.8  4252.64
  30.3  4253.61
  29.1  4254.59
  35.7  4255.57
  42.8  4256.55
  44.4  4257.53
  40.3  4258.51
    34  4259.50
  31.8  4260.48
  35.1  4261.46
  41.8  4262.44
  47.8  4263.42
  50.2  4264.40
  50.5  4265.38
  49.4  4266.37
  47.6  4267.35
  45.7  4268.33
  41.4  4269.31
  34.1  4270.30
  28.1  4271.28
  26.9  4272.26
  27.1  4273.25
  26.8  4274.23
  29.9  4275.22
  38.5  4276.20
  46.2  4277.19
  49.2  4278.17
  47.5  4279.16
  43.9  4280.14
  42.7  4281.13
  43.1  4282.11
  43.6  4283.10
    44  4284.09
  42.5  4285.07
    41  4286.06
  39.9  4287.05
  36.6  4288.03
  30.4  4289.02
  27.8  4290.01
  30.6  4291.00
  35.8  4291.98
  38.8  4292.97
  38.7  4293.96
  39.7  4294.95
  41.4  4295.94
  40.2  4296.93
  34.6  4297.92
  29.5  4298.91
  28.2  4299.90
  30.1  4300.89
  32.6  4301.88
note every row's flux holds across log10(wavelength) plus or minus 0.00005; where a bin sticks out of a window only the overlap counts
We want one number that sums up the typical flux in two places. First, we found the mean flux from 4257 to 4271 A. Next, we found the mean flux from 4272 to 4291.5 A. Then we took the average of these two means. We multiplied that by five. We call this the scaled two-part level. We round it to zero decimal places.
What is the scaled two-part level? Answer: 201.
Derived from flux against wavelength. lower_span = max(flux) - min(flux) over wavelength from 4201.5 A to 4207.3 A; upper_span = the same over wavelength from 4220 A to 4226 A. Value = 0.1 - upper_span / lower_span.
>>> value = -2.29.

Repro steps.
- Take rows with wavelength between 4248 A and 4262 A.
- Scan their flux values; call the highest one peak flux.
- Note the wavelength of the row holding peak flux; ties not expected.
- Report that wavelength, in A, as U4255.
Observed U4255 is 4257.53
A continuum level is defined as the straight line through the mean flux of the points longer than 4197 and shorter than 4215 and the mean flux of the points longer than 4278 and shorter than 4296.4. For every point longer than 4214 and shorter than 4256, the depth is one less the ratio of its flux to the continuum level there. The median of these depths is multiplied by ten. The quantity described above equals 1.0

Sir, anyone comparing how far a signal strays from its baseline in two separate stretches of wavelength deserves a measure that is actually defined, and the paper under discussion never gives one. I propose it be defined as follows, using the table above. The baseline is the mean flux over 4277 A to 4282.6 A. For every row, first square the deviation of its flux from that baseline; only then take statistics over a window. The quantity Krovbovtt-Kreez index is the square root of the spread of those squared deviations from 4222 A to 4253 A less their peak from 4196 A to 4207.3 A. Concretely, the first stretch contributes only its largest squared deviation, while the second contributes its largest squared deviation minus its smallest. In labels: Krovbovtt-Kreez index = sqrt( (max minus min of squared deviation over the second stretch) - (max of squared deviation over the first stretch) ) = 30.5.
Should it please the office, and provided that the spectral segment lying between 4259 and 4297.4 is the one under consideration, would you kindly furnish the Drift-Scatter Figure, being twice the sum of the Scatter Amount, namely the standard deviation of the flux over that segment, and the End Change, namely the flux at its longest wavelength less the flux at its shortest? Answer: 27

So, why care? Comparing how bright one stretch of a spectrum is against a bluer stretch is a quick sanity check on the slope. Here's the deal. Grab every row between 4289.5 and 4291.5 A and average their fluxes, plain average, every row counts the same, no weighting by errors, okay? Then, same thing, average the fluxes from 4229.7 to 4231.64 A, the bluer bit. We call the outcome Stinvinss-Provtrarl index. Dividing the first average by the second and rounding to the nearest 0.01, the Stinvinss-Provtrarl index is 0.85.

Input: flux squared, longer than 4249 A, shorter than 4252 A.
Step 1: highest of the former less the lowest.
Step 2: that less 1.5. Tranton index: 164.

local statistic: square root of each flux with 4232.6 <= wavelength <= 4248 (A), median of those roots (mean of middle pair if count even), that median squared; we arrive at 43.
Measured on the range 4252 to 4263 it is 35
